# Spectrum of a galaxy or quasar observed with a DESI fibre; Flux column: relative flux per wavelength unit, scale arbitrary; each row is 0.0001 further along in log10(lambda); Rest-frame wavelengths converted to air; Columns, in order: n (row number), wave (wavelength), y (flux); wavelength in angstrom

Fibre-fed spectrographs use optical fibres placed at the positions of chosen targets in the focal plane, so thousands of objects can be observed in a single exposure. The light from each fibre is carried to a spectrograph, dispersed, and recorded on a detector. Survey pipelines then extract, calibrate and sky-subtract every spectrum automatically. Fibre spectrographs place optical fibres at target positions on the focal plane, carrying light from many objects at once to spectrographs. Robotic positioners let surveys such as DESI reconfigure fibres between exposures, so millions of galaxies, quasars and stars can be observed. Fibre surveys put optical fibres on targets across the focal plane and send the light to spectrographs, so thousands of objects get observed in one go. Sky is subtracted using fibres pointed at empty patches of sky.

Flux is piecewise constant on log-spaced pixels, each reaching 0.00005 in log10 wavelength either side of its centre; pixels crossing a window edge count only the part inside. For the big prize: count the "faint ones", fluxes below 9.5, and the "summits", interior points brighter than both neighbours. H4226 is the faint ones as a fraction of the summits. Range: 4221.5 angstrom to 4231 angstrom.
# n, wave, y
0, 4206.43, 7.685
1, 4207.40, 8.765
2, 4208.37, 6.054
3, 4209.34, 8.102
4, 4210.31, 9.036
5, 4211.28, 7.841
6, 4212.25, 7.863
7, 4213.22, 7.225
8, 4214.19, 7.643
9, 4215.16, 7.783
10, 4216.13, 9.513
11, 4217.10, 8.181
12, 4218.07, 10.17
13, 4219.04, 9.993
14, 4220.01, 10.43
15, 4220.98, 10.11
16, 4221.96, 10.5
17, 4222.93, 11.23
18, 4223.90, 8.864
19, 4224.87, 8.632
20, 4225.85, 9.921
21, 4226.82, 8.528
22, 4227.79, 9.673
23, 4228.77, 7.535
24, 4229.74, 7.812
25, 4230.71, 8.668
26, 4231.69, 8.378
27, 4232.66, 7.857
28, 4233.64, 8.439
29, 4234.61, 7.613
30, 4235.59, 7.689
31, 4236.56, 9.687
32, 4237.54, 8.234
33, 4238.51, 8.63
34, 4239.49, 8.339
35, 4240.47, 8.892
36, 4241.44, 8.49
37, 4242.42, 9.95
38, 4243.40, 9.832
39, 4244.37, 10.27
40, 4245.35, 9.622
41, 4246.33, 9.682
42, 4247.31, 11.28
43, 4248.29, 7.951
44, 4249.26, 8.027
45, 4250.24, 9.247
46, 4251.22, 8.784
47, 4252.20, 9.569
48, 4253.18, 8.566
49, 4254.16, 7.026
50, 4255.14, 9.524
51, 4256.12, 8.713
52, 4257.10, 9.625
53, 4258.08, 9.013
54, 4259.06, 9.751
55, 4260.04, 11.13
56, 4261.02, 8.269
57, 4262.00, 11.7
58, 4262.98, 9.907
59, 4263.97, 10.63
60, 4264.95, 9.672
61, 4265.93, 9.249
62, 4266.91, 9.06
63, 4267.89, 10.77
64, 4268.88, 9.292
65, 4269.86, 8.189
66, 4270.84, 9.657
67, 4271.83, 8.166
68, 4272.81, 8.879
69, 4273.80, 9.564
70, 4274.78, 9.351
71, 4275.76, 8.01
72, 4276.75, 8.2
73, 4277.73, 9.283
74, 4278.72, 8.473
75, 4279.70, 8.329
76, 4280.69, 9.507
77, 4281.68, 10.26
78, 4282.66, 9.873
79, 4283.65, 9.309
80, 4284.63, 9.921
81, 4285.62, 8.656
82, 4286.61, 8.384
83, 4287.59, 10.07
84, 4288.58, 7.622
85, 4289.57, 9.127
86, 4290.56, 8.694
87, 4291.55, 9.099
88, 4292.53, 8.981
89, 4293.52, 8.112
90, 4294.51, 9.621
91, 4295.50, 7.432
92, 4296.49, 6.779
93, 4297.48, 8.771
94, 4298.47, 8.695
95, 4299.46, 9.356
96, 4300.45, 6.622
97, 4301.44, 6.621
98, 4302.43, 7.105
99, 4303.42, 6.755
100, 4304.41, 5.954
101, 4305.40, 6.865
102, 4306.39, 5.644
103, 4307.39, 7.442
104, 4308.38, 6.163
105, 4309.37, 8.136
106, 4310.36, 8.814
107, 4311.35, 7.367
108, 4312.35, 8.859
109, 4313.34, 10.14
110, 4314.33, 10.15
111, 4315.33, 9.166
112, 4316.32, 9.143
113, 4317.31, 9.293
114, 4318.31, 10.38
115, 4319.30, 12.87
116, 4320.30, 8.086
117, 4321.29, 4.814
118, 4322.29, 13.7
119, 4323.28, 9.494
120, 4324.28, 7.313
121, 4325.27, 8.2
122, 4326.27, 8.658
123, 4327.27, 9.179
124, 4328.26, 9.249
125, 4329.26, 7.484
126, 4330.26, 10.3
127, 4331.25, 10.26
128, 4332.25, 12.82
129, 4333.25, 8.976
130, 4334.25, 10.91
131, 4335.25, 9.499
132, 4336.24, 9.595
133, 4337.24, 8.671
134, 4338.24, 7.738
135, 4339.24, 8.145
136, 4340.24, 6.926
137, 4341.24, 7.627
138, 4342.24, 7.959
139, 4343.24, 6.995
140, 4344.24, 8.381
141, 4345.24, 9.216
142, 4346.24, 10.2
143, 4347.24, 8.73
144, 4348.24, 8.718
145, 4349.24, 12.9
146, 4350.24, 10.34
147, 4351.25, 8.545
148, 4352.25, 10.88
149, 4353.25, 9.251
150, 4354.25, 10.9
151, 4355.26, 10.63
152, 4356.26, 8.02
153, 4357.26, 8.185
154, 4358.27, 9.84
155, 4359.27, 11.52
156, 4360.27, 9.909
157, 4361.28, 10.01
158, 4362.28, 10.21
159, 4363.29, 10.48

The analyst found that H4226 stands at 2.0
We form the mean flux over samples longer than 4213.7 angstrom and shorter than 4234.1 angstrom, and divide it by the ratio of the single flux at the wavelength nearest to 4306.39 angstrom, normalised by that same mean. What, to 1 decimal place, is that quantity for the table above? 14.5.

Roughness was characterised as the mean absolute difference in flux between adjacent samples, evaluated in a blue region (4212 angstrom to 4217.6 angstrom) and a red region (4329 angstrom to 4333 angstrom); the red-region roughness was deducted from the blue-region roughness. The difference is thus -1.0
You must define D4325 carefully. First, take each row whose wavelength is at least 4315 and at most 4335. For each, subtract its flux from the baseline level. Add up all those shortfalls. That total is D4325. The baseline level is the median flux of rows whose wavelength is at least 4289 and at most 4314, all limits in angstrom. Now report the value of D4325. -28.1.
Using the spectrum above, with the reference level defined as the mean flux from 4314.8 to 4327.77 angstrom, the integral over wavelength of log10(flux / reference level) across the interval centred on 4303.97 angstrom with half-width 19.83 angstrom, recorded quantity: -1.9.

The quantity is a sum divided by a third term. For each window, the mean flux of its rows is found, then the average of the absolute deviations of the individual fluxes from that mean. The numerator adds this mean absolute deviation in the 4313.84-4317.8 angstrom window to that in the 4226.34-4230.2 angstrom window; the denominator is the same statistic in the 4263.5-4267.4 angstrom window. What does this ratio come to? 2.1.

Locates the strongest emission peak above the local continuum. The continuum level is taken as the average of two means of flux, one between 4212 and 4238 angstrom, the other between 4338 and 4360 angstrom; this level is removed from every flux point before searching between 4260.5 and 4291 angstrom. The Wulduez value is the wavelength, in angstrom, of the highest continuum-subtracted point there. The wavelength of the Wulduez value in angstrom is 4262.00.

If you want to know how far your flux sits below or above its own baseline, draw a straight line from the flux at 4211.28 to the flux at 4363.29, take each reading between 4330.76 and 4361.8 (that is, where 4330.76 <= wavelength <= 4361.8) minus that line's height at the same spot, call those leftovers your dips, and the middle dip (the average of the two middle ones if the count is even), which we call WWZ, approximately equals -1.0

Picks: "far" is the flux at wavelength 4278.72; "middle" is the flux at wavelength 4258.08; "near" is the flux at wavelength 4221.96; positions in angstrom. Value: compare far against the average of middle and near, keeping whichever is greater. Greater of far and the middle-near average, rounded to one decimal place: 9.8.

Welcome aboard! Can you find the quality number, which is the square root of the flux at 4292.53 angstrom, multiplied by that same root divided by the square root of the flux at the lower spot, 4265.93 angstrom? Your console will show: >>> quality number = 3.0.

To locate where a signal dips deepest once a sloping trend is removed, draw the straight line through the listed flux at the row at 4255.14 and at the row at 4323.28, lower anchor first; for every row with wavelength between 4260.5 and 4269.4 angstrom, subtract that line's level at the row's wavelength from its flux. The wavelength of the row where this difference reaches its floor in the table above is 4261.02 angstrom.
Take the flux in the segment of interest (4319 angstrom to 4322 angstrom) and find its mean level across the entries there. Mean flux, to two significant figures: 8.6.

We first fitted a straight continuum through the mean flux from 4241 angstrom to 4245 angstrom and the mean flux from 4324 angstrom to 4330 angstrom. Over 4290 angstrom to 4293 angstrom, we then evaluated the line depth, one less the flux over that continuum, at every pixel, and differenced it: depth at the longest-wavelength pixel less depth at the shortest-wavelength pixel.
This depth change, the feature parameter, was -0.04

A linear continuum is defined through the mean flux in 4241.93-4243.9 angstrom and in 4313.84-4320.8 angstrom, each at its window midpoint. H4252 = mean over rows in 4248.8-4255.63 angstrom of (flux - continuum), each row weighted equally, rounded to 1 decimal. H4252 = -1.2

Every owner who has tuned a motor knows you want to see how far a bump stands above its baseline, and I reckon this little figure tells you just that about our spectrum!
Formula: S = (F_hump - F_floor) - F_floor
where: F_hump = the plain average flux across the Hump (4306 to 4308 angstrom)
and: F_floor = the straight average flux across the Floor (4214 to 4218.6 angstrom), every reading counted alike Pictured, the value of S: -11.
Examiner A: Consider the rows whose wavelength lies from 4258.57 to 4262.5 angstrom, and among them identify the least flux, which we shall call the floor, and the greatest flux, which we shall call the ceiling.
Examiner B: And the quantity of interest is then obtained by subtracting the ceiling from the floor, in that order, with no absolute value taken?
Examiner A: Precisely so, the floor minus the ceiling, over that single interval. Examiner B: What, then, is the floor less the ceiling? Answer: -3.4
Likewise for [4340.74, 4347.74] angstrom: -3.2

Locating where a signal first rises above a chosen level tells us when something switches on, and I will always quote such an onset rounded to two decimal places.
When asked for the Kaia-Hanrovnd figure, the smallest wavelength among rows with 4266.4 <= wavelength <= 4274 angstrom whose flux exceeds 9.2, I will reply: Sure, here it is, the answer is 4267.89 angstrom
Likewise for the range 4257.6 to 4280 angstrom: 4259.06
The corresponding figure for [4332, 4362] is 4332.25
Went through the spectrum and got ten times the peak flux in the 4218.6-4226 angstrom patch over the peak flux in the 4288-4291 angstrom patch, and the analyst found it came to 12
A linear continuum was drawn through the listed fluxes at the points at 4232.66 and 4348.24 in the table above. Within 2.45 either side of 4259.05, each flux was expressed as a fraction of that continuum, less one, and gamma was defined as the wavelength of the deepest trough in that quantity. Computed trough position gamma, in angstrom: 4261.02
